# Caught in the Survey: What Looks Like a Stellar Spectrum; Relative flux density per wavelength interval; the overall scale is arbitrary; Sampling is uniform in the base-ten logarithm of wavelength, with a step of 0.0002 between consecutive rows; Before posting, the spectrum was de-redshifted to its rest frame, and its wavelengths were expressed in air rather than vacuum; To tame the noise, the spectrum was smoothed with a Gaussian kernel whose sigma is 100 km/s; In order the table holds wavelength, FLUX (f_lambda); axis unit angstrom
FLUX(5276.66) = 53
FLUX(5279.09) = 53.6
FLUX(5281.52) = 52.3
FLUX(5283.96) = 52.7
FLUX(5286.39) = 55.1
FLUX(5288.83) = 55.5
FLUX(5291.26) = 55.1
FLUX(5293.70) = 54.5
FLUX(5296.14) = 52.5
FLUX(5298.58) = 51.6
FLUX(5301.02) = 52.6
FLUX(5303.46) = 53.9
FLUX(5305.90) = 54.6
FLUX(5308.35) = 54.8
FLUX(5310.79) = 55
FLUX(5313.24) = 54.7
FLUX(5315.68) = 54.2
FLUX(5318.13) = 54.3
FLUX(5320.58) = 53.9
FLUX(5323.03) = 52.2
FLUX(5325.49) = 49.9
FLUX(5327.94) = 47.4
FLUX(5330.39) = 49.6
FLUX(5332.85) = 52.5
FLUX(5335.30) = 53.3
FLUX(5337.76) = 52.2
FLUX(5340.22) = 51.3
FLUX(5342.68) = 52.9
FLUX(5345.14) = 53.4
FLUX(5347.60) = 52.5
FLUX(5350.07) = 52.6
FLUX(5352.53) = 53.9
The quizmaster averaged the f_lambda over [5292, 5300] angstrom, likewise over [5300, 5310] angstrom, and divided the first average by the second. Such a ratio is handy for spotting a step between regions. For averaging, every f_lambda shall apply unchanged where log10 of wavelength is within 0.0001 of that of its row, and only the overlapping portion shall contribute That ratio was 0.98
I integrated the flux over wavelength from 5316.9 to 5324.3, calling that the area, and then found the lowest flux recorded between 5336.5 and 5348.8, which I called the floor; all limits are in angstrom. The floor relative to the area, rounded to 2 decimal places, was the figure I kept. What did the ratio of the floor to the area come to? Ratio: 0.13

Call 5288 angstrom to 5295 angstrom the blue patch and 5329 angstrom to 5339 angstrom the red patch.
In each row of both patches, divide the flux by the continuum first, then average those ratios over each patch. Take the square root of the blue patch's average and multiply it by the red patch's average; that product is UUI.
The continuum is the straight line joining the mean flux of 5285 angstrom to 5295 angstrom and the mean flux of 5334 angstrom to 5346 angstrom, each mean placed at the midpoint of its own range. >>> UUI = 0.98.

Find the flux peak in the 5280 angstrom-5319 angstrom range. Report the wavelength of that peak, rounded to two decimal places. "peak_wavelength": 5288.83 angstrom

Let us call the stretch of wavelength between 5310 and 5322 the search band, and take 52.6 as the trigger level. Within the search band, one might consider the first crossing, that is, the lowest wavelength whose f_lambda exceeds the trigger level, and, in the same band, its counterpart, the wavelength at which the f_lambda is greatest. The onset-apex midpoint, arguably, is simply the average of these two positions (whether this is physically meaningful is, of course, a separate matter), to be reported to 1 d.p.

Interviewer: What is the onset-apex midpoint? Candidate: 5310.8 angstrom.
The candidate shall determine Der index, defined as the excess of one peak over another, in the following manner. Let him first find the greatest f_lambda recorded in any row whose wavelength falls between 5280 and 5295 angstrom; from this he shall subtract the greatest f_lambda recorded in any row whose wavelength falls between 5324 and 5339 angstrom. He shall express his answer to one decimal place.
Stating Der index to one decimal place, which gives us 2.2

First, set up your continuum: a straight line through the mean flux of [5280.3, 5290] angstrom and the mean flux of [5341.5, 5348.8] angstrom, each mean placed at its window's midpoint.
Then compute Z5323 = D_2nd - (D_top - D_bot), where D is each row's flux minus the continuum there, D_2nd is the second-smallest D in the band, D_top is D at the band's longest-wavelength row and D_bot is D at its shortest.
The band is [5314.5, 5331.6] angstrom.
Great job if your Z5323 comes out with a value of 1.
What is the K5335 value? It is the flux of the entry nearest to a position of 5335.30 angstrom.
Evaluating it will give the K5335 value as 53.3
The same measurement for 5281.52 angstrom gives 52.3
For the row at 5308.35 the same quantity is 54.8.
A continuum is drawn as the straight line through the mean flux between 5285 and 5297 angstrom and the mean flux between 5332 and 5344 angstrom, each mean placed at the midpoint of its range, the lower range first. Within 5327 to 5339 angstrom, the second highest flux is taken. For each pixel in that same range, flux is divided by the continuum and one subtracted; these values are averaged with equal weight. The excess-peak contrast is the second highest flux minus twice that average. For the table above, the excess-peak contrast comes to 52.6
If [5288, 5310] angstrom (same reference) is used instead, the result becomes 55.1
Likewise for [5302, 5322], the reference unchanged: 54.8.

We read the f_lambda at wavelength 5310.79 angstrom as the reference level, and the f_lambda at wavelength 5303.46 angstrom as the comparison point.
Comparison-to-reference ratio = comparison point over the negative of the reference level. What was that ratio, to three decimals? -0.980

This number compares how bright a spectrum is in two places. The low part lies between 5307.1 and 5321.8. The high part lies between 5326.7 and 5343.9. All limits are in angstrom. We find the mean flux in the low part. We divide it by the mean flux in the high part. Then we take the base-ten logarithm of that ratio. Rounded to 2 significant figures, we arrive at 0.026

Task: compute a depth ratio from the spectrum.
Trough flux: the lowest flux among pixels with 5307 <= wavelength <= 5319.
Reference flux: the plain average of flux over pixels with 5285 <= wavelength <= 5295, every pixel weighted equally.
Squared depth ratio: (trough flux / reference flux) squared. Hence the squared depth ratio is 0.97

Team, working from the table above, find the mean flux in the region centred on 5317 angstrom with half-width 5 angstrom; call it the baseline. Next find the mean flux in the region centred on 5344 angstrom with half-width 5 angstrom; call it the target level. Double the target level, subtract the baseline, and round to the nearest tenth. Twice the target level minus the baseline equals 50.8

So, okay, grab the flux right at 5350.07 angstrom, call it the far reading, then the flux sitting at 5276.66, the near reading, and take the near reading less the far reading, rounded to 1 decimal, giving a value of 0.4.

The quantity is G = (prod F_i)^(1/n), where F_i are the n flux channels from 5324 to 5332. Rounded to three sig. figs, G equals 49.0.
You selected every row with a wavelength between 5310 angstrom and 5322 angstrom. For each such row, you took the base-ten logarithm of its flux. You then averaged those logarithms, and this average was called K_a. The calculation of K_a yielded 1.736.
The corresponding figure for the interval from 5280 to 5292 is 1.733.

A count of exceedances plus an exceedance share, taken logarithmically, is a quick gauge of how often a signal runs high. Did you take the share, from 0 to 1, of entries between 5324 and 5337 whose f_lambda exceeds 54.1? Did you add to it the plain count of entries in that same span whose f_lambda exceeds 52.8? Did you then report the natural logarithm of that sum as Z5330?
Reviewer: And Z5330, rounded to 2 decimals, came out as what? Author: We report 0.00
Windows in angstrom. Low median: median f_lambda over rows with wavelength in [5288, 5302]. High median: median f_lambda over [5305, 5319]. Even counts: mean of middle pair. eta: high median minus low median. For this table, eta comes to 1.1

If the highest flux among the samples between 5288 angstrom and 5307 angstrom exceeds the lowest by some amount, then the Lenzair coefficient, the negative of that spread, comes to -3.9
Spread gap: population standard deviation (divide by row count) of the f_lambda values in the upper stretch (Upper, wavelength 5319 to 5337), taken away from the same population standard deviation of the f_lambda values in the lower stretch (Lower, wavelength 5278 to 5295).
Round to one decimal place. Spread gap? -1.0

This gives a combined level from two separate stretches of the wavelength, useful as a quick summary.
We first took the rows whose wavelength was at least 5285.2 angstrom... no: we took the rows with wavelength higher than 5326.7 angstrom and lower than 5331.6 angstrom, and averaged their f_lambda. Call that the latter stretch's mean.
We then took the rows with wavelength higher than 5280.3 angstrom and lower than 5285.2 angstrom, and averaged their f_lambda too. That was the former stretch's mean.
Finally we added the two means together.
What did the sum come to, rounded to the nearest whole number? 101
